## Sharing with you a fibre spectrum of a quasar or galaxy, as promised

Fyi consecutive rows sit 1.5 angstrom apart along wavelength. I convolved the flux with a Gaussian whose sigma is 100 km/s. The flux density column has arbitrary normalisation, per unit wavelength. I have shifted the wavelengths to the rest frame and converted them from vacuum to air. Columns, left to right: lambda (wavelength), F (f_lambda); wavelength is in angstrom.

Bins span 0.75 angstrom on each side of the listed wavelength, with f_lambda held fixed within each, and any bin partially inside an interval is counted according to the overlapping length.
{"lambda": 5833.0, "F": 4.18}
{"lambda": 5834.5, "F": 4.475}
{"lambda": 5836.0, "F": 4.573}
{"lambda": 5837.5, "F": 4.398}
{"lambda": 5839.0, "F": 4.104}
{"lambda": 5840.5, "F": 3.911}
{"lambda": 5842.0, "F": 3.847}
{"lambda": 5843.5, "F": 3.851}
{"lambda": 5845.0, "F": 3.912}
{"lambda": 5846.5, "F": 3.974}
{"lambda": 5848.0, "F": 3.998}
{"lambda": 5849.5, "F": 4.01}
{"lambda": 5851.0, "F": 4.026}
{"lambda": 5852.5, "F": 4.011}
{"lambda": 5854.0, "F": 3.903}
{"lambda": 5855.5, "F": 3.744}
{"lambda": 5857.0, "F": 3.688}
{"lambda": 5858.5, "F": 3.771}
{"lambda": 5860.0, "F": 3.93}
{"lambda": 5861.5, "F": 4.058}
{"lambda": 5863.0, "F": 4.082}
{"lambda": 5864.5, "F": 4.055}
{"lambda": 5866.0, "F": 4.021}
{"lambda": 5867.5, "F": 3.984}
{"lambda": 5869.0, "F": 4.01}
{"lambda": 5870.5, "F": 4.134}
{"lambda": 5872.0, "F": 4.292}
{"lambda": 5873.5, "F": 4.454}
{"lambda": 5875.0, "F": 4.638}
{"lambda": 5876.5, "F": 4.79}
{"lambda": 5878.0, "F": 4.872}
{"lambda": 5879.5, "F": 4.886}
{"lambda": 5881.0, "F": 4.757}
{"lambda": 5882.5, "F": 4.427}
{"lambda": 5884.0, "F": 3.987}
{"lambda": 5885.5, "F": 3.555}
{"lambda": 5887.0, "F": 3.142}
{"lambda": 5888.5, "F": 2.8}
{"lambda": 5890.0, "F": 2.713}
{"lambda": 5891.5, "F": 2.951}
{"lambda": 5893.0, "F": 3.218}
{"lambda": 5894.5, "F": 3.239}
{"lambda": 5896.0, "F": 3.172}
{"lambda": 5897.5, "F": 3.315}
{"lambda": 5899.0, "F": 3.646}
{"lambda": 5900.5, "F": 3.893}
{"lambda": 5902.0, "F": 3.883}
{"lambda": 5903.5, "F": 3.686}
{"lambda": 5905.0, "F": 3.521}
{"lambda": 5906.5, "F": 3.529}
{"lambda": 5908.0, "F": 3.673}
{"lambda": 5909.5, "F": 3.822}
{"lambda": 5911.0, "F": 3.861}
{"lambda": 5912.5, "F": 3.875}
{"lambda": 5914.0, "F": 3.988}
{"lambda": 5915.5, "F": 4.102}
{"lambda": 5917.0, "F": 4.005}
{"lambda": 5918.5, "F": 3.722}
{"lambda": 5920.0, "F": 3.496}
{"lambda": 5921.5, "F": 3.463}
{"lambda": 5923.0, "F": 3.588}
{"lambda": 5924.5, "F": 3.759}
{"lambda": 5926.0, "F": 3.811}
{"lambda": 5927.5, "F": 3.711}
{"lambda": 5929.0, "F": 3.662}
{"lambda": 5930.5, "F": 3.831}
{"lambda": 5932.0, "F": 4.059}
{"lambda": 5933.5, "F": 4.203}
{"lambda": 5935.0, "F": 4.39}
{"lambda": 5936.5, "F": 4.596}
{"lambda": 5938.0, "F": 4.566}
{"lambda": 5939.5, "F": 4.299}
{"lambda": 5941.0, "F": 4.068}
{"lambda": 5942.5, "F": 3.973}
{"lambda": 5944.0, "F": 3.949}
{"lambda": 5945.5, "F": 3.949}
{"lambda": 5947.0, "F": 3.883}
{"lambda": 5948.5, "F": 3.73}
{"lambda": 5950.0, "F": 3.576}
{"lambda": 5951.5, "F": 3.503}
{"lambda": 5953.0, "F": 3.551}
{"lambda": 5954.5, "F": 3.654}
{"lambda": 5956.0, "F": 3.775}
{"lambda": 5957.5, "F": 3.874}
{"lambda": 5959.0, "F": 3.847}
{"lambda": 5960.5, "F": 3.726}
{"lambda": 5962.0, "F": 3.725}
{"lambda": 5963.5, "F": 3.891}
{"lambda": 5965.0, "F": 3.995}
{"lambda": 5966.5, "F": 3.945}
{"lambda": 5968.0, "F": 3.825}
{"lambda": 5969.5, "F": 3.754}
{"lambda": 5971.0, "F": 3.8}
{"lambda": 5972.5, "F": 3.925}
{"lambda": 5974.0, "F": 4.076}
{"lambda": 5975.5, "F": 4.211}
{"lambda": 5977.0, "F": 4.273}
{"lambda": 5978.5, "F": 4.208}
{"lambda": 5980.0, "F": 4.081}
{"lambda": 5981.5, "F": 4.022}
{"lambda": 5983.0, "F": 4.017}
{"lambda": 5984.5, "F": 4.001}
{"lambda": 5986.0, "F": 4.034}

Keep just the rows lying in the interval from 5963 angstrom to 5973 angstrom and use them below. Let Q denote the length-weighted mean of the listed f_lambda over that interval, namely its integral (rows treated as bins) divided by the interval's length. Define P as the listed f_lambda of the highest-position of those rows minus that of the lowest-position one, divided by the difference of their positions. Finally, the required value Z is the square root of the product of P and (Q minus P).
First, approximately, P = 0.004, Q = 3.9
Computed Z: 0.12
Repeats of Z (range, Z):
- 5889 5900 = 0.57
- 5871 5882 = 0.49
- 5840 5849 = 0.21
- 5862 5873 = 0.31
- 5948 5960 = 0.20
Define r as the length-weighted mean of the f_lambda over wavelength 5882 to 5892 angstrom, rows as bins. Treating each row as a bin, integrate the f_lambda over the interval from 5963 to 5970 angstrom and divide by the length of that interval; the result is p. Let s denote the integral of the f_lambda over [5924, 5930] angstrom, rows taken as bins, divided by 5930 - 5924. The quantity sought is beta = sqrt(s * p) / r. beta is 1.14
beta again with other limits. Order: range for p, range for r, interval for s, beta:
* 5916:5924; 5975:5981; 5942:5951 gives 0.90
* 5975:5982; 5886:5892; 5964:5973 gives 1.37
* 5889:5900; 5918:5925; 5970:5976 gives 0.99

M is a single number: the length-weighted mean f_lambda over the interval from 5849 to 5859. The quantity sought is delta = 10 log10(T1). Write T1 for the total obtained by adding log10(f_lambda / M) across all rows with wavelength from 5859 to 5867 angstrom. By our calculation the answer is -11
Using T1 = 0.08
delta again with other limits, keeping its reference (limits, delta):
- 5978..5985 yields -10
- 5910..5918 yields -13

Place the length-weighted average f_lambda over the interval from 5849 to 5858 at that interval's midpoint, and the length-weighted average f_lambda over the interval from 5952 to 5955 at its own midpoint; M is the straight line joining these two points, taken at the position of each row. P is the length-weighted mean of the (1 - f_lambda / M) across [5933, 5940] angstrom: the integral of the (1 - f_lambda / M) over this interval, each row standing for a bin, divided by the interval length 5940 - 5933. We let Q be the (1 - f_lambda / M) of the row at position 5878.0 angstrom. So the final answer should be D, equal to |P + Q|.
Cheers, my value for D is 0.5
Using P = -0.21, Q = -0.3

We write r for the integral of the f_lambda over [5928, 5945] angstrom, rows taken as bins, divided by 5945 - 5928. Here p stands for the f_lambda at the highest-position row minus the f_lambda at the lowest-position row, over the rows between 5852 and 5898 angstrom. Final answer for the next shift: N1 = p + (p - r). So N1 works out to -5.5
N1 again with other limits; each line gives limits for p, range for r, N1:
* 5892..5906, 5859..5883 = -3.7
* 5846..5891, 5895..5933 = -6.2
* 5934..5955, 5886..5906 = -4.8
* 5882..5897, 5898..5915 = -6.3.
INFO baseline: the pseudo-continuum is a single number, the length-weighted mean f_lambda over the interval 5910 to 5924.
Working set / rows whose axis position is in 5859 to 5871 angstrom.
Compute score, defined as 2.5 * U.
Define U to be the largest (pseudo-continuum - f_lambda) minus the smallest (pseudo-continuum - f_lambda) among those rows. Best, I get 0.5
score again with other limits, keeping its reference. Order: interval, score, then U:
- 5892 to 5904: 1.8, 0.7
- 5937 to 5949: 2.1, 0.8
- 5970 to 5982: 1.2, 0.5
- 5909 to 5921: 1.5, 0.6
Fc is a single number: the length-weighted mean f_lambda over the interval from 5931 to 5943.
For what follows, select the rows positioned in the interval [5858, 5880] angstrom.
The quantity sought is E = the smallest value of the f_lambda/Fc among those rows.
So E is 0.88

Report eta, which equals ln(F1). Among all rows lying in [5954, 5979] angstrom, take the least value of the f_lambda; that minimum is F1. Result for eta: 1.30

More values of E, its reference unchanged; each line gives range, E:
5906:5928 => 0.81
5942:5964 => 0.82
